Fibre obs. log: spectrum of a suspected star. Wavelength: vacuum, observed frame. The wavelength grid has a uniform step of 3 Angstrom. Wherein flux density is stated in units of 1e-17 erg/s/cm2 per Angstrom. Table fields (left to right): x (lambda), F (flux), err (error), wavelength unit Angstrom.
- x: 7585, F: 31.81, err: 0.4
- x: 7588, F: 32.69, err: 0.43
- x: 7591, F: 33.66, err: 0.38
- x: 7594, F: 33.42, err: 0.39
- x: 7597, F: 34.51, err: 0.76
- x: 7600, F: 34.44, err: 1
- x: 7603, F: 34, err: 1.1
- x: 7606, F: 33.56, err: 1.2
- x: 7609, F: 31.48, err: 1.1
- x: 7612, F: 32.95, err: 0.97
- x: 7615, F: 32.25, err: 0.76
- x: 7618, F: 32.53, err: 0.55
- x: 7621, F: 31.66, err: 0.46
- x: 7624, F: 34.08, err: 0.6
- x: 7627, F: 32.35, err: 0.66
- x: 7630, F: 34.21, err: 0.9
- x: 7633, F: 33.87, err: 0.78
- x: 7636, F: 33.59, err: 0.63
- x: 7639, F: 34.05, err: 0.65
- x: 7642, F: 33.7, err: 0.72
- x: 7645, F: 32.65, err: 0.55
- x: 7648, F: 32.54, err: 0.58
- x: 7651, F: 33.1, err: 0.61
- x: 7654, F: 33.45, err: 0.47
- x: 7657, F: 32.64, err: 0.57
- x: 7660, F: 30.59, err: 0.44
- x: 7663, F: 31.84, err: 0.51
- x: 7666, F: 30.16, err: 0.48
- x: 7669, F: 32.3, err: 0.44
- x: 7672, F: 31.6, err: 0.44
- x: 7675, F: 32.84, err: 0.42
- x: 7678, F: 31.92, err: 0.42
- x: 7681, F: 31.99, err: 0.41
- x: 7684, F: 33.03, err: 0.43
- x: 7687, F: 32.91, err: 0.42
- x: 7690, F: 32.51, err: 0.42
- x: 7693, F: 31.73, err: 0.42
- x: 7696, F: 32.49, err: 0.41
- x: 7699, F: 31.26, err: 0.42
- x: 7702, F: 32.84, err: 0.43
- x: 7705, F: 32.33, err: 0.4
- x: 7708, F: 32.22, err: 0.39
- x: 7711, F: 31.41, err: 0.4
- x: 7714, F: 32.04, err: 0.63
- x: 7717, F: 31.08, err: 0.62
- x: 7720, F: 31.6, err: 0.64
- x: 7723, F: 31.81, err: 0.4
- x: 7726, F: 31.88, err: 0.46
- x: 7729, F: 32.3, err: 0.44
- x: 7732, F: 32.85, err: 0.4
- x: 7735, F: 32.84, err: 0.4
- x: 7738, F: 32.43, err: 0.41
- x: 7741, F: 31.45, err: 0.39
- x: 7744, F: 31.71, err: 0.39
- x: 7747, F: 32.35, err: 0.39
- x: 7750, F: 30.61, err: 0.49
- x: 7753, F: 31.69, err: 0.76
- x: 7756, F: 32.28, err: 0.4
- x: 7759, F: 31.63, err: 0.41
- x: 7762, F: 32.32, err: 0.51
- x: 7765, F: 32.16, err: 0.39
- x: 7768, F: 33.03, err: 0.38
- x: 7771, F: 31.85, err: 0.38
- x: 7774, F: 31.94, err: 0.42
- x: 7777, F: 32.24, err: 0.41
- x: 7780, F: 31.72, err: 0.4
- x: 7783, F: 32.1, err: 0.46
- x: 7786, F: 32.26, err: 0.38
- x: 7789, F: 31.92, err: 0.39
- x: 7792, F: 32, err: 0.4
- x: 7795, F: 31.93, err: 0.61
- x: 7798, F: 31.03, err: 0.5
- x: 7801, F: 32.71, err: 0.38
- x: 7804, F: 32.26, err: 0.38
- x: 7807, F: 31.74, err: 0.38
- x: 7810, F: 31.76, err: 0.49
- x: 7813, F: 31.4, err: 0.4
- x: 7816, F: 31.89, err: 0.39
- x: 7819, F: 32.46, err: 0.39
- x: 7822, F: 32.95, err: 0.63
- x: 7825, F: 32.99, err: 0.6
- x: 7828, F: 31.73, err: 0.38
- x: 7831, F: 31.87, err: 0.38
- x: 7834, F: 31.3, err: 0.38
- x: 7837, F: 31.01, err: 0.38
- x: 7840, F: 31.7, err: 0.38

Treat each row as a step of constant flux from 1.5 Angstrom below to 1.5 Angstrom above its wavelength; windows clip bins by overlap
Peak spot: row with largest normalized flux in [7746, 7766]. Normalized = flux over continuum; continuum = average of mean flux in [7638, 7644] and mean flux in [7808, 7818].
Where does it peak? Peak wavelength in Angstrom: 7747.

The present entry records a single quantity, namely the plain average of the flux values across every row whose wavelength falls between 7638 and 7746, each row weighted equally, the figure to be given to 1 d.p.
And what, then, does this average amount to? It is 32.2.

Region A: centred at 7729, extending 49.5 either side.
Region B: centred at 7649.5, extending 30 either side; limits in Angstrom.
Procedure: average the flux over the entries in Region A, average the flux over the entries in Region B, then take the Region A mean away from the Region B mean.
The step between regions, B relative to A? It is 0.57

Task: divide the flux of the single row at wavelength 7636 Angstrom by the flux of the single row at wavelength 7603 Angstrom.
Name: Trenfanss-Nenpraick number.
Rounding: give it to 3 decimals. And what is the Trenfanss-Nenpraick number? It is 0.988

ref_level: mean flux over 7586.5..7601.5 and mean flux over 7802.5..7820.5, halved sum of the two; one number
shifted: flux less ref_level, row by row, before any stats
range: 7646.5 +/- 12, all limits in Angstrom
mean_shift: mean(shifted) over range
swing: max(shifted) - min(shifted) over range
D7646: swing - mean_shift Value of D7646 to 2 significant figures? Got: 1.1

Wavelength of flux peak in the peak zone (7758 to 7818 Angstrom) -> 7768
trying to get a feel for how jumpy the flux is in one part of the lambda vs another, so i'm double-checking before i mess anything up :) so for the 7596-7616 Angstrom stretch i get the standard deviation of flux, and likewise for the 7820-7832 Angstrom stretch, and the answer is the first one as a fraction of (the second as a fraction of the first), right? 1.9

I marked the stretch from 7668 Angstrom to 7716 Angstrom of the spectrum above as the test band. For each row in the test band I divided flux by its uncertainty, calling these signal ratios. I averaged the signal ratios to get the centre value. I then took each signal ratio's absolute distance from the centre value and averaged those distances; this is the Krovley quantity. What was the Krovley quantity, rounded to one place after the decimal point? 3.9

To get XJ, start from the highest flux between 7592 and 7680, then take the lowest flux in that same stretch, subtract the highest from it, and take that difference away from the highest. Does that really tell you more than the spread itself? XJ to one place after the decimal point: 38.9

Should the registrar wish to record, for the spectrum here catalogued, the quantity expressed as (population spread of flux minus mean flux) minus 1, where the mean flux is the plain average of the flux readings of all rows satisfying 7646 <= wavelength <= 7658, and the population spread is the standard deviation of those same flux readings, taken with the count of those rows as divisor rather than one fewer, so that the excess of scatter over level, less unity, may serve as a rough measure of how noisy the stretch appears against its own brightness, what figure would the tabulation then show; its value -33.6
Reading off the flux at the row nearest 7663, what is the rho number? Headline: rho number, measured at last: 31.84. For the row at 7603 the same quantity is 34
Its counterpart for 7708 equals 32.22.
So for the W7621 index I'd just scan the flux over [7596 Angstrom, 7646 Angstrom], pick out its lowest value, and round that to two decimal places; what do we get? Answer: 31.48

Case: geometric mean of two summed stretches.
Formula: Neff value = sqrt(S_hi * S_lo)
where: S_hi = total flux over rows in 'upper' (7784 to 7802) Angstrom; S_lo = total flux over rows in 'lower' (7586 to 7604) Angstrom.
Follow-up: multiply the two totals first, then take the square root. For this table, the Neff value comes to 197.2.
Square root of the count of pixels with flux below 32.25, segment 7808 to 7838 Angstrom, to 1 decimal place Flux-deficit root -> 2.6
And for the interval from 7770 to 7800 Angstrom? 3.0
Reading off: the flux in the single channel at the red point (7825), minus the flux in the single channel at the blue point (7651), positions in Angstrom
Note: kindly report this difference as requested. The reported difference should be -0.1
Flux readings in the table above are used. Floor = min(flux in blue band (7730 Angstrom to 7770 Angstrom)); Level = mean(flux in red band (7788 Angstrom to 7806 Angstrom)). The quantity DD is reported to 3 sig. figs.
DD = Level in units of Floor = 1.04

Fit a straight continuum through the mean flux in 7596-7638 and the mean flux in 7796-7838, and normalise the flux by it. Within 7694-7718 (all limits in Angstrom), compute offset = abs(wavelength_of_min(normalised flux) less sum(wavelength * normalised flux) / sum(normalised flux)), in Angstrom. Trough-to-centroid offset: 10.6 Angstrom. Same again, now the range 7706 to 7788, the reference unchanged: 2.8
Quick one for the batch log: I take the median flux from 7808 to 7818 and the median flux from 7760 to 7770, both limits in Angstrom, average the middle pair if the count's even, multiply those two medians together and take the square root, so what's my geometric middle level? 32.0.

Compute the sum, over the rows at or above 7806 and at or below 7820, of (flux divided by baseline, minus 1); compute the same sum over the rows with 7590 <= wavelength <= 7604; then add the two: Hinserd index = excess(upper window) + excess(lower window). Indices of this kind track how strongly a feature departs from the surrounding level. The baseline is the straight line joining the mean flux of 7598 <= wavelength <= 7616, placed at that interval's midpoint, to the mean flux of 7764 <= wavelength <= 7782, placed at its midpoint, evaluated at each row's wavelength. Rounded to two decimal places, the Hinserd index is 0.11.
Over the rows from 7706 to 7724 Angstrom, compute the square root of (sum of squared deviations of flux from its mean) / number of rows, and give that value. 0.4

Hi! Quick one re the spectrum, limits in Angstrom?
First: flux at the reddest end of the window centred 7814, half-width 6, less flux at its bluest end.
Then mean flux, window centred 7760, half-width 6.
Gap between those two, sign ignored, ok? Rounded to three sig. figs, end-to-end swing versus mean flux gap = 31.4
